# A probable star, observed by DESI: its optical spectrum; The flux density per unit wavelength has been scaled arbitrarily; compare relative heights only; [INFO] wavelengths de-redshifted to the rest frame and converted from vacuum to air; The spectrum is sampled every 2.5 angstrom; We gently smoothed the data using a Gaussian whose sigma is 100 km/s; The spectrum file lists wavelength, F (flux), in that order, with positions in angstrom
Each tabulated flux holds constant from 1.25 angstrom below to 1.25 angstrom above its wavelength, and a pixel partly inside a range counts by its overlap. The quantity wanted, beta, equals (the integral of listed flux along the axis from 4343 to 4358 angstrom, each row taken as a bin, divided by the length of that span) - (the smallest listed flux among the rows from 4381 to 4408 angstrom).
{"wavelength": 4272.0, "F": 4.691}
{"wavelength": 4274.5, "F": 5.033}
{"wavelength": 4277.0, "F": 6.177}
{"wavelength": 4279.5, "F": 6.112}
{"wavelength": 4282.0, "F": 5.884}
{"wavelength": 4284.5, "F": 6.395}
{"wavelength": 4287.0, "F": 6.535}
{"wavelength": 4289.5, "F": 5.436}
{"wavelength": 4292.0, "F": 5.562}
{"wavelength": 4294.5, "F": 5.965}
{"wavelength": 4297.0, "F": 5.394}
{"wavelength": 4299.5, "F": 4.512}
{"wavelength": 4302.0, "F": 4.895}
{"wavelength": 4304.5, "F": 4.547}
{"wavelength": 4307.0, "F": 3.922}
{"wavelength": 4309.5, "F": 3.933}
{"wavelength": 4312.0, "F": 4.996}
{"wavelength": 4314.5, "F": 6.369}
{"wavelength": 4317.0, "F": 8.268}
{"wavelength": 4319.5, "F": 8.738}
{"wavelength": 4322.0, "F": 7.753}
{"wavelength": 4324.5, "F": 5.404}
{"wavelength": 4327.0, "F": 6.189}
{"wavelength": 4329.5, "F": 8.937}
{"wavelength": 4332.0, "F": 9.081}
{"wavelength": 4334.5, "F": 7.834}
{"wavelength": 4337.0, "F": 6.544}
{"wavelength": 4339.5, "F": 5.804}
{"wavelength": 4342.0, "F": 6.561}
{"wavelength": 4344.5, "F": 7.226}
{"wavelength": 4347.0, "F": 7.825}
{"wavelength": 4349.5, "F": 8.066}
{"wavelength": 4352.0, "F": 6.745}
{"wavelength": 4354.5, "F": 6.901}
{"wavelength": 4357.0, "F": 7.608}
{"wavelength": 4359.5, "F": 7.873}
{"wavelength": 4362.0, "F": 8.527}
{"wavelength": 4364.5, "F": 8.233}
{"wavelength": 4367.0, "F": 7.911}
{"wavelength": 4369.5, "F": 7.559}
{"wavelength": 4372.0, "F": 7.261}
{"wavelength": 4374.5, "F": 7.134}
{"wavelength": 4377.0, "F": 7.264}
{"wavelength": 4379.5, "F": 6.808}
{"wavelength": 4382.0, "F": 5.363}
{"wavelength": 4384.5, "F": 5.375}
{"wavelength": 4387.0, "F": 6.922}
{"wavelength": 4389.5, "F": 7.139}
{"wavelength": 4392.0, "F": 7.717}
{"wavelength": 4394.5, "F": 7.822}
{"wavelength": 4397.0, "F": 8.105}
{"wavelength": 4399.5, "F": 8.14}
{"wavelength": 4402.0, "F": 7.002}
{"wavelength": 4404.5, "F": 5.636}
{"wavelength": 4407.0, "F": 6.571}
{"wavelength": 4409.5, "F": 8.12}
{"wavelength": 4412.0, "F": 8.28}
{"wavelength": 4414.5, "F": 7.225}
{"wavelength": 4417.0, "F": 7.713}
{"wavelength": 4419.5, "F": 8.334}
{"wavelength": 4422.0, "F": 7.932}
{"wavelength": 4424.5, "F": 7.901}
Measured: 2.01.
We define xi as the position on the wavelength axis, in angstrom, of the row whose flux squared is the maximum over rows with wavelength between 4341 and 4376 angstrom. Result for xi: 4362.0 angstrom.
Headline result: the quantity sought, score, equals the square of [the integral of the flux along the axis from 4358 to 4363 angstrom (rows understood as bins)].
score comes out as 1662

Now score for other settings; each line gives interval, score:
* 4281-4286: 952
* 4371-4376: 1295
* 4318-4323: 1710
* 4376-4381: 1204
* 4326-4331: 1485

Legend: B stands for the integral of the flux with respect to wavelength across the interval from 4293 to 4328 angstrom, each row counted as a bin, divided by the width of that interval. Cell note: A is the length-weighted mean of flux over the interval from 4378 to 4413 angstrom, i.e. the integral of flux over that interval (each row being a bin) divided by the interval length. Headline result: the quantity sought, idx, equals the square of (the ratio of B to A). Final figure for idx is 0.7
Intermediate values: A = 7.1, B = 5.77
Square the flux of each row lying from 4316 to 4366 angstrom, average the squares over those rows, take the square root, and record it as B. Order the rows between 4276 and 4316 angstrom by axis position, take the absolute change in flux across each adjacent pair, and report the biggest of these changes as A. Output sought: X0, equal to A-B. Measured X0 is -6.20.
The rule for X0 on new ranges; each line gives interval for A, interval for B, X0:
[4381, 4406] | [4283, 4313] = -3.69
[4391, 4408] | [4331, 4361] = -6.02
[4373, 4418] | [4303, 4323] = -4.79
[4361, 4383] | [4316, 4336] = -6.43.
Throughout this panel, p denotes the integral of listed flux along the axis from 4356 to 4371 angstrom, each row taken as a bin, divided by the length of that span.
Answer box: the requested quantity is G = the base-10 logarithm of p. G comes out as 0.90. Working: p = 7.9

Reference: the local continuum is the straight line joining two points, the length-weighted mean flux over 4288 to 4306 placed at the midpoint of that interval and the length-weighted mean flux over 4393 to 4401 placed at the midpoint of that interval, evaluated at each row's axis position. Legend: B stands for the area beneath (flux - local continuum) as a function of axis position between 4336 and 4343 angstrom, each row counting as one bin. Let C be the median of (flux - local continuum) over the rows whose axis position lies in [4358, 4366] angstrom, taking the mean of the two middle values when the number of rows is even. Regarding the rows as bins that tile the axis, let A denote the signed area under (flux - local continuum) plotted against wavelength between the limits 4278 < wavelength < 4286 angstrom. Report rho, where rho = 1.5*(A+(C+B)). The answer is 17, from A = 11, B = -1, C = 1.2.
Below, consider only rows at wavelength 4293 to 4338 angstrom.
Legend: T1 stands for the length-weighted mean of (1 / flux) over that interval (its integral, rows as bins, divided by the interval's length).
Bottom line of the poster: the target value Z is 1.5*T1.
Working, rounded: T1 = 0.171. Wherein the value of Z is 0.257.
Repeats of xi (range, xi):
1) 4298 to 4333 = 4332.0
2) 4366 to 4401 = 4399.5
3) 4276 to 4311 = 4287.0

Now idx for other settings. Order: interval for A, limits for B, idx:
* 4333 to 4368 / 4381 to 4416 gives 0.9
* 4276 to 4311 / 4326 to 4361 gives 1.9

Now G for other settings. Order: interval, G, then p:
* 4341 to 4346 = 0.84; 7.0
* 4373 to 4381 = 0.85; 7.0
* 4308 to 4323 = 0.82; 6.6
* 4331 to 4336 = 0.92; 8.3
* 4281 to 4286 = 0.79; 6.2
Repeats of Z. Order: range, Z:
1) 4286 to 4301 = 0.274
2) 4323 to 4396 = 0.211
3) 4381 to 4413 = 0.216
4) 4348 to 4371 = 0.196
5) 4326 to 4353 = 0.208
